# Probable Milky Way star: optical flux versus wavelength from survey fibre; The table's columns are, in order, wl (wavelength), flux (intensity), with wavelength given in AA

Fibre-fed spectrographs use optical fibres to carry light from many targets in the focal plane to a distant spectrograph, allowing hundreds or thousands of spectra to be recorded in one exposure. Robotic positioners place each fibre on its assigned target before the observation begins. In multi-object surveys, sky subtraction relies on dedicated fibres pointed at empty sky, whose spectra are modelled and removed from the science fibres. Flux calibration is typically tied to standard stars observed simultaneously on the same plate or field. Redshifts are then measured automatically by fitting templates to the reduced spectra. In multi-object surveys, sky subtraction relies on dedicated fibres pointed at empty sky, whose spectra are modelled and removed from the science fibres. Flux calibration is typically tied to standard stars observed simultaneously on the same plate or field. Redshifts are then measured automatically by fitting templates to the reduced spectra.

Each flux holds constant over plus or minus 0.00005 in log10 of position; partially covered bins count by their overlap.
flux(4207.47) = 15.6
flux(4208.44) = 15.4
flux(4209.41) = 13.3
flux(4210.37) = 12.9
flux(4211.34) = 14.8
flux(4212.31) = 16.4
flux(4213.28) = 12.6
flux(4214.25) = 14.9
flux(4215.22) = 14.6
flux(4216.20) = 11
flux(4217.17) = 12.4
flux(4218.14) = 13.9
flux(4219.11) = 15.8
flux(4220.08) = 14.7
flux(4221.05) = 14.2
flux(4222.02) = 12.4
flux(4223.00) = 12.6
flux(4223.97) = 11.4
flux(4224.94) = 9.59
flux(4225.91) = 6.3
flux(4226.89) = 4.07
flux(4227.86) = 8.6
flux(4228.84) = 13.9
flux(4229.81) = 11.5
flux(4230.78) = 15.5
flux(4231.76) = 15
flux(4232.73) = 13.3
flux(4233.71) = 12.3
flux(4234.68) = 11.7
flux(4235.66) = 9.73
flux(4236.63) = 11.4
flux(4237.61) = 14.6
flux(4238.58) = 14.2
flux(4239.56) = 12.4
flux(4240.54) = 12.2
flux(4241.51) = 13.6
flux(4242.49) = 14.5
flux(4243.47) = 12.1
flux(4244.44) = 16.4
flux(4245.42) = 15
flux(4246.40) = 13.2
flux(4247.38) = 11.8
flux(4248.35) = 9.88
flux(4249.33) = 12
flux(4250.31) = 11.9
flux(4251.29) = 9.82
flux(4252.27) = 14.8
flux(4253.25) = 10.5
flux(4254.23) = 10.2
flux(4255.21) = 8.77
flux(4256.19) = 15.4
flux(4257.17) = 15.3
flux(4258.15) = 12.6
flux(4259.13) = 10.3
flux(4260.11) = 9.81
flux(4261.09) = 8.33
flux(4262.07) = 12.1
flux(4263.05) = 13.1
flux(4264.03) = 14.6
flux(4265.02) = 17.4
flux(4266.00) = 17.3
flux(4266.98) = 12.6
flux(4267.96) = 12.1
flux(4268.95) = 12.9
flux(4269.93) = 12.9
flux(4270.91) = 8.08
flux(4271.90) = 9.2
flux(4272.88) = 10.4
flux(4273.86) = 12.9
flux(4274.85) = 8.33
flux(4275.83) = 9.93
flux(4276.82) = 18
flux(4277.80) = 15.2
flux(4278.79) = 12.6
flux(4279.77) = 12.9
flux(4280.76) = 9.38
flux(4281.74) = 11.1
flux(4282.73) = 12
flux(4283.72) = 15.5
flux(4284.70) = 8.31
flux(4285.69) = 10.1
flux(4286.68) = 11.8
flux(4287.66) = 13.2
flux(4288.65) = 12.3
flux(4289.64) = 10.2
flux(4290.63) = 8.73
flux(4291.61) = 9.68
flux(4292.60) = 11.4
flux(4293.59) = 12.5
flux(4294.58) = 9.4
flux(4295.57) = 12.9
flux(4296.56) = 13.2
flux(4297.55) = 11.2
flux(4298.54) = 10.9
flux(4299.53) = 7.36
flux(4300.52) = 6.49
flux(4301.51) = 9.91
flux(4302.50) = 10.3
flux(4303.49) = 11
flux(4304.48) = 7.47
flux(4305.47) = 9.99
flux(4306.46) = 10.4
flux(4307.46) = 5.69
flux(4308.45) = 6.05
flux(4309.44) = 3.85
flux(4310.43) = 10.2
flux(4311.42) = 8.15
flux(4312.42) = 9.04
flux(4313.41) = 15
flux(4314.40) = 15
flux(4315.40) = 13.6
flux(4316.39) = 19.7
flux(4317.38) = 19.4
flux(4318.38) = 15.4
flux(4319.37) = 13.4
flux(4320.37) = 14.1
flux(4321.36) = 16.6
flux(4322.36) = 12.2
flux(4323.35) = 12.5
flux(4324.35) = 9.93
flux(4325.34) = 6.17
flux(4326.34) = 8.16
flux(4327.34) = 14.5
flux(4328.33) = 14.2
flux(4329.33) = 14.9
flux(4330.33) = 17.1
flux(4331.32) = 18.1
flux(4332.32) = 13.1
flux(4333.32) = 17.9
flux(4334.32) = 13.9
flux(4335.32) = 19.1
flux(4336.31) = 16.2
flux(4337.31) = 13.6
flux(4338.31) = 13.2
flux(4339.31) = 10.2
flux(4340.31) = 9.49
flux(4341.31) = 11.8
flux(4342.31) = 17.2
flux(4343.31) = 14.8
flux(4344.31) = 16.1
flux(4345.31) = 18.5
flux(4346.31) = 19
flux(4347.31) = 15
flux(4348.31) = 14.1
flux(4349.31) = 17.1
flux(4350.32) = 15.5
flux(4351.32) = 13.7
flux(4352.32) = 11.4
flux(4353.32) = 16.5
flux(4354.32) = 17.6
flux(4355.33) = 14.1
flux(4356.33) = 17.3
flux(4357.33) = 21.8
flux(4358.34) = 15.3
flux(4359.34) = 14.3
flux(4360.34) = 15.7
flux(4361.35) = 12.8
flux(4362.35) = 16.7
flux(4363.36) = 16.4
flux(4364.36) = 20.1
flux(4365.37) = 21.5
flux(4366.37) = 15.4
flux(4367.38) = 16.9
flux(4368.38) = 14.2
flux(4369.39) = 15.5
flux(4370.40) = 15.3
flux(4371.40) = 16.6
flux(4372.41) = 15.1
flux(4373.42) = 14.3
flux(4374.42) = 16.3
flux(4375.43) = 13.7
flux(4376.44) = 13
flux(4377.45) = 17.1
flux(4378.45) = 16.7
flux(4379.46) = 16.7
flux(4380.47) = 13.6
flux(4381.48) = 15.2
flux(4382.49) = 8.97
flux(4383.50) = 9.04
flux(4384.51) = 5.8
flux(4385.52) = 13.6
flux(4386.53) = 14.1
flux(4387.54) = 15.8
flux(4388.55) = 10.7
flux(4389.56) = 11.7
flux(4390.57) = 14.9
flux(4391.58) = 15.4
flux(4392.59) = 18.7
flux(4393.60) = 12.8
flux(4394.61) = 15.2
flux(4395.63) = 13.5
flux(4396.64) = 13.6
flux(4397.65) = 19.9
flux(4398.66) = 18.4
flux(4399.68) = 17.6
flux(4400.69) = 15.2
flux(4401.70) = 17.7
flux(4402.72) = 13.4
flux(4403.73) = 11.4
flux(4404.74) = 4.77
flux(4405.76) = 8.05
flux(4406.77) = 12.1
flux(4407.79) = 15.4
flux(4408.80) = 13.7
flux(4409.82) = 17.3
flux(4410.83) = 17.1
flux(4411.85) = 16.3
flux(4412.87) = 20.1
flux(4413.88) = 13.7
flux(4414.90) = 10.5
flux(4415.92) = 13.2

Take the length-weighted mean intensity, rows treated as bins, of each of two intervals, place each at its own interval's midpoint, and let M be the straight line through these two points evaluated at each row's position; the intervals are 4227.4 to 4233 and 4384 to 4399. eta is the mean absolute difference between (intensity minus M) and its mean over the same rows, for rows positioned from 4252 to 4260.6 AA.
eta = 2.28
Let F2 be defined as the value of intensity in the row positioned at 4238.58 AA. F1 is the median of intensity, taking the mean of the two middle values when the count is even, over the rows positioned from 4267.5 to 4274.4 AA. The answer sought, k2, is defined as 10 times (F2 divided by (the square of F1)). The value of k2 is 1.0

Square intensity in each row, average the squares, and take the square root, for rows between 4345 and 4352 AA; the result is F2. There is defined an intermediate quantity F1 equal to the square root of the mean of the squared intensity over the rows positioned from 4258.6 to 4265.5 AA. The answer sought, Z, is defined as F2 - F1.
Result 3.7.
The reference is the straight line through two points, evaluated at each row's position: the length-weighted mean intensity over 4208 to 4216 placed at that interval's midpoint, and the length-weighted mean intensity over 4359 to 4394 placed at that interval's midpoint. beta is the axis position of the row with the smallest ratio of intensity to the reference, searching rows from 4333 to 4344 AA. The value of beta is 4340.31 AA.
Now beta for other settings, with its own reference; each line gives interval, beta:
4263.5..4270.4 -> 4267.96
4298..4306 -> 4300.52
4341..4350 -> 4341.31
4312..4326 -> 4325.34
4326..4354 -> 4326.34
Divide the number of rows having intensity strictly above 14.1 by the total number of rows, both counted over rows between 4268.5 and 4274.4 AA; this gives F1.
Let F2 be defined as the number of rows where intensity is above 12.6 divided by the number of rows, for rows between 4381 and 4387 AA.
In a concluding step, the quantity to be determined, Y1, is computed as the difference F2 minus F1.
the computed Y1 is 0.5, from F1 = 0.0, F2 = 0.50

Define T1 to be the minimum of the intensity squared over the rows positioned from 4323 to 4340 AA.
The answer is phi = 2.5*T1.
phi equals 95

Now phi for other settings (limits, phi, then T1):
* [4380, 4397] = 84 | 34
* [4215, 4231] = 41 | 17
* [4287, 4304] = 105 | 42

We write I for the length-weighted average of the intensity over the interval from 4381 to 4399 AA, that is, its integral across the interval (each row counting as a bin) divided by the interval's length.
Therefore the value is 13.7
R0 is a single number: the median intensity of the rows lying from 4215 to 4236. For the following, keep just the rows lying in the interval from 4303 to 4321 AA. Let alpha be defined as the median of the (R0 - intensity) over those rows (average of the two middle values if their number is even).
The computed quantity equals 2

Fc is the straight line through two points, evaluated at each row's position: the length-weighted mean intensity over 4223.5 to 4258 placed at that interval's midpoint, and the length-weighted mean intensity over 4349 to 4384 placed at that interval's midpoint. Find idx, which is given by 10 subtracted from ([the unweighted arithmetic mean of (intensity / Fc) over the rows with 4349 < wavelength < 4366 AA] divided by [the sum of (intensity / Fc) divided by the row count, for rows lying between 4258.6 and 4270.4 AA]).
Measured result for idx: -8.9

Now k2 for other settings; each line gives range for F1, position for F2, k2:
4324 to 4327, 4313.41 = 2.3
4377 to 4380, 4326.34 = 0.3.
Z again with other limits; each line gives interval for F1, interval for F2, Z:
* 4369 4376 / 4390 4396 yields -0.1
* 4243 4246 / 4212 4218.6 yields -0.8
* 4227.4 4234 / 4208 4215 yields 1.3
